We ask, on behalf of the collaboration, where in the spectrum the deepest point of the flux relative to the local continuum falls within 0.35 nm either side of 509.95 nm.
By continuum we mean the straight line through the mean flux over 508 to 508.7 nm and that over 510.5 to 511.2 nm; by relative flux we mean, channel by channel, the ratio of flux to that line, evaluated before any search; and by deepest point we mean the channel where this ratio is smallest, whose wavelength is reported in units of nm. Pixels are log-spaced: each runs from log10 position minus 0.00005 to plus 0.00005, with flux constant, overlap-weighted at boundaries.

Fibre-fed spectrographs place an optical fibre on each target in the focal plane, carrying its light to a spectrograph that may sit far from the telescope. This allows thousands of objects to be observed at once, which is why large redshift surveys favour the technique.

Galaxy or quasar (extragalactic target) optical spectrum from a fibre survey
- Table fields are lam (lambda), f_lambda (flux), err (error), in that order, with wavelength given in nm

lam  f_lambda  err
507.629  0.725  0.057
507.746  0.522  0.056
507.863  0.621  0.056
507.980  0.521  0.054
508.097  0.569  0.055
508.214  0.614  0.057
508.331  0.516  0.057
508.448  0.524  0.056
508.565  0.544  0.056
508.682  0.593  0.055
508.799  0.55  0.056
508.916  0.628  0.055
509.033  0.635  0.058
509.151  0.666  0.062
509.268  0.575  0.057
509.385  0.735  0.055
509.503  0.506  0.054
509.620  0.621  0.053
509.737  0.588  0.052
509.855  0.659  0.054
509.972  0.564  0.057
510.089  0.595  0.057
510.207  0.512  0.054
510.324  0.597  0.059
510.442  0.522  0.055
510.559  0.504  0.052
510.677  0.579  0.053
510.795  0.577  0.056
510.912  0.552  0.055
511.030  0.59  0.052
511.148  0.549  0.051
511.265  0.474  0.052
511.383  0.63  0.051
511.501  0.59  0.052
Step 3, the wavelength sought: 510.207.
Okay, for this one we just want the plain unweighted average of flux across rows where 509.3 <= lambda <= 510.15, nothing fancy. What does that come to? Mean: 0.61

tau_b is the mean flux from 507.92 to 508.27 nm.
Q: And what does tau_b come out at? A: 0.568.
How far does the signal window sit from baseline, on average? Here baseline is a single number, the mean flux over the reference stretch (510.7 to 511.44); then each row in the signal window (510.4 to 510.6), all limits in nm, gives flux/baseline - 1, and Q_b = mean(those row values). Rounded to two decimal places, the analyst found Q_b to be -0.09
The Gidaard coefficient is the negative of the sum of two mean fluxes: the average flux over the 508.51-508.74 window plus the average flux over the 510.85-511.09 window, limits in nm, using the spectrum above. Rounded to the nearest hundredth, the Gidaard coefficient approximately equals -1.14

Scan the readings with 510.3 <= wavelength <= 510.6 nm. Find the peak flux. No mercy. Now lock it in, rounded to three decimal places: 0.597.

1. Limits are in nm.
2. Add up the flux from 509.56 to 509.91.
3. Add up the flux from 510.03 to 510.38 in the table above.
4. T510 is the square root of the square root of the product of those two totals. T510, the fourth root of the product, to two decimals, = 1.34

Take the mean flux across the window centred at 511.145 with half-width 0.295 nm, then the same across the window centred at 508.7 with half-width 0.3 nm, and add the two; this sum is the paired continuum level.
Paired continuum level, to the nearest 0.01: 1.13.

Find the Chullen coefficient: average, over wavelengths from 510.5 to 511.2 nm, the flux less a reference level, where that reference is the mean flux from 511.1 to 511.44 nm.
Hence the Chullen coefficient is 0.007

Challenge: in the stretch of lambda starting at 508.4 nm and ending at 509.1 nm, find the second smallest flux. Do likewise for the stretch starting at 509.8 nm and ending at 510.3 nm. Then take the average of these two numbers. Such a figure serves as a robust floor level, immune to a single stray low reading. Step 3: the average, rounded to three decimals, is 0.554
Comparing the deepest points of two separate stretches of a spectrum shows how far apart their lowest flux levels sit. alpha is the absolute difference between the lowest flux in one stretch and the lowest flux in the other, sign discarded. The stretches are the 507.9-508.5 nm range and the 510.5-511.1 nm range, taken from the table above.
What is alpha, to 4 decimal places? 0.0120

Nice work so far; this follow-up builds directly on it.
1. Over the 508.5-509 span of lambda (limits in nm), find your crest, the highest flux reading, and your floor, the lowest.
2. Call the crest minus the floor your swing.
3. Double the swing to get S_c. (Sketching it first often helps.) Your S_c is 0.168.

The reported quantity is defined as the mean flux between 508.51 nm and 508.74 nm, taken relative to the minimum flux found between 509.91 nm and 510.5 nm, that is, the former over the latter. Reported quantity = 1.11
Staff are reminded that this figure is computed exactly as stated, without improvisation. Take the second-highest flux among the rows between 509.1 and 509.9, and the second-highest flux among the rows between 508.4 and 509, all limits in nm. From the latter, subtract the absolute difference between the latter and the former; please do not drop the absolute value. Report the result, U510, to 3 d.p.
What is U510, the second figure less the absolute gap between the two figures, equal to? 0.520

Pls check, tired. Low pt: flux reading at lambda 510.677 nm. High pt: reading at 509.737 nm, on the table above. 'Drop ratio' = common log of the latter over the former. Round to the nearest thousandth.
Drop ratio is 0.007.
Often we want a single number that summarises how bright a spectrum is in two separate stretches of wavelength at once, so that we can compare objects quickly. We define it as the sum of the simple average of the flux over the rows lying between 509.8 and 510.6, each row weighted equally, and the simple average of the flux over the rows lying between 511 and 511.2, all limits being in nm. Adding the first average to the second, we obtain 1.13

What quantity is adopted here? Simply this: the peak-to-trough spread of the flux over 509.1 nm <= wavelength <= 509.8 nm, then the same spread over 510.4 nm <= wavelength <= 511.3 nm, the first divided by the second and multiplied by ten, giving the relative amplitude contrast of 20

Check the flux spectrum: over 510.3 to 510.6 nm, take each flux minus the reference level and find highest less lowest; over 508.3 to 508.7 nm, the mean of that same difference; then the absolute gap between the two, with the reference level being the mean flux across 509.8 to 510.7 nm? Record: 0.12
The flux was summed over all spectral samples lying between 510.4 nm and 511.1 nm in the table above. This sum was 3.32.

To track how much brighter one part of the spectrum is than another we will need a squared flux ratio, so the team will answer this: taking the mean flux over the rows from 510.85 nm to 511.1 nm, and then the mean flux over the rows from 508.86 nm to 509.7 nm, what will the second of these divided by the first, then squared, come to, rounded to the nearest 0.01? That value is 1.19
